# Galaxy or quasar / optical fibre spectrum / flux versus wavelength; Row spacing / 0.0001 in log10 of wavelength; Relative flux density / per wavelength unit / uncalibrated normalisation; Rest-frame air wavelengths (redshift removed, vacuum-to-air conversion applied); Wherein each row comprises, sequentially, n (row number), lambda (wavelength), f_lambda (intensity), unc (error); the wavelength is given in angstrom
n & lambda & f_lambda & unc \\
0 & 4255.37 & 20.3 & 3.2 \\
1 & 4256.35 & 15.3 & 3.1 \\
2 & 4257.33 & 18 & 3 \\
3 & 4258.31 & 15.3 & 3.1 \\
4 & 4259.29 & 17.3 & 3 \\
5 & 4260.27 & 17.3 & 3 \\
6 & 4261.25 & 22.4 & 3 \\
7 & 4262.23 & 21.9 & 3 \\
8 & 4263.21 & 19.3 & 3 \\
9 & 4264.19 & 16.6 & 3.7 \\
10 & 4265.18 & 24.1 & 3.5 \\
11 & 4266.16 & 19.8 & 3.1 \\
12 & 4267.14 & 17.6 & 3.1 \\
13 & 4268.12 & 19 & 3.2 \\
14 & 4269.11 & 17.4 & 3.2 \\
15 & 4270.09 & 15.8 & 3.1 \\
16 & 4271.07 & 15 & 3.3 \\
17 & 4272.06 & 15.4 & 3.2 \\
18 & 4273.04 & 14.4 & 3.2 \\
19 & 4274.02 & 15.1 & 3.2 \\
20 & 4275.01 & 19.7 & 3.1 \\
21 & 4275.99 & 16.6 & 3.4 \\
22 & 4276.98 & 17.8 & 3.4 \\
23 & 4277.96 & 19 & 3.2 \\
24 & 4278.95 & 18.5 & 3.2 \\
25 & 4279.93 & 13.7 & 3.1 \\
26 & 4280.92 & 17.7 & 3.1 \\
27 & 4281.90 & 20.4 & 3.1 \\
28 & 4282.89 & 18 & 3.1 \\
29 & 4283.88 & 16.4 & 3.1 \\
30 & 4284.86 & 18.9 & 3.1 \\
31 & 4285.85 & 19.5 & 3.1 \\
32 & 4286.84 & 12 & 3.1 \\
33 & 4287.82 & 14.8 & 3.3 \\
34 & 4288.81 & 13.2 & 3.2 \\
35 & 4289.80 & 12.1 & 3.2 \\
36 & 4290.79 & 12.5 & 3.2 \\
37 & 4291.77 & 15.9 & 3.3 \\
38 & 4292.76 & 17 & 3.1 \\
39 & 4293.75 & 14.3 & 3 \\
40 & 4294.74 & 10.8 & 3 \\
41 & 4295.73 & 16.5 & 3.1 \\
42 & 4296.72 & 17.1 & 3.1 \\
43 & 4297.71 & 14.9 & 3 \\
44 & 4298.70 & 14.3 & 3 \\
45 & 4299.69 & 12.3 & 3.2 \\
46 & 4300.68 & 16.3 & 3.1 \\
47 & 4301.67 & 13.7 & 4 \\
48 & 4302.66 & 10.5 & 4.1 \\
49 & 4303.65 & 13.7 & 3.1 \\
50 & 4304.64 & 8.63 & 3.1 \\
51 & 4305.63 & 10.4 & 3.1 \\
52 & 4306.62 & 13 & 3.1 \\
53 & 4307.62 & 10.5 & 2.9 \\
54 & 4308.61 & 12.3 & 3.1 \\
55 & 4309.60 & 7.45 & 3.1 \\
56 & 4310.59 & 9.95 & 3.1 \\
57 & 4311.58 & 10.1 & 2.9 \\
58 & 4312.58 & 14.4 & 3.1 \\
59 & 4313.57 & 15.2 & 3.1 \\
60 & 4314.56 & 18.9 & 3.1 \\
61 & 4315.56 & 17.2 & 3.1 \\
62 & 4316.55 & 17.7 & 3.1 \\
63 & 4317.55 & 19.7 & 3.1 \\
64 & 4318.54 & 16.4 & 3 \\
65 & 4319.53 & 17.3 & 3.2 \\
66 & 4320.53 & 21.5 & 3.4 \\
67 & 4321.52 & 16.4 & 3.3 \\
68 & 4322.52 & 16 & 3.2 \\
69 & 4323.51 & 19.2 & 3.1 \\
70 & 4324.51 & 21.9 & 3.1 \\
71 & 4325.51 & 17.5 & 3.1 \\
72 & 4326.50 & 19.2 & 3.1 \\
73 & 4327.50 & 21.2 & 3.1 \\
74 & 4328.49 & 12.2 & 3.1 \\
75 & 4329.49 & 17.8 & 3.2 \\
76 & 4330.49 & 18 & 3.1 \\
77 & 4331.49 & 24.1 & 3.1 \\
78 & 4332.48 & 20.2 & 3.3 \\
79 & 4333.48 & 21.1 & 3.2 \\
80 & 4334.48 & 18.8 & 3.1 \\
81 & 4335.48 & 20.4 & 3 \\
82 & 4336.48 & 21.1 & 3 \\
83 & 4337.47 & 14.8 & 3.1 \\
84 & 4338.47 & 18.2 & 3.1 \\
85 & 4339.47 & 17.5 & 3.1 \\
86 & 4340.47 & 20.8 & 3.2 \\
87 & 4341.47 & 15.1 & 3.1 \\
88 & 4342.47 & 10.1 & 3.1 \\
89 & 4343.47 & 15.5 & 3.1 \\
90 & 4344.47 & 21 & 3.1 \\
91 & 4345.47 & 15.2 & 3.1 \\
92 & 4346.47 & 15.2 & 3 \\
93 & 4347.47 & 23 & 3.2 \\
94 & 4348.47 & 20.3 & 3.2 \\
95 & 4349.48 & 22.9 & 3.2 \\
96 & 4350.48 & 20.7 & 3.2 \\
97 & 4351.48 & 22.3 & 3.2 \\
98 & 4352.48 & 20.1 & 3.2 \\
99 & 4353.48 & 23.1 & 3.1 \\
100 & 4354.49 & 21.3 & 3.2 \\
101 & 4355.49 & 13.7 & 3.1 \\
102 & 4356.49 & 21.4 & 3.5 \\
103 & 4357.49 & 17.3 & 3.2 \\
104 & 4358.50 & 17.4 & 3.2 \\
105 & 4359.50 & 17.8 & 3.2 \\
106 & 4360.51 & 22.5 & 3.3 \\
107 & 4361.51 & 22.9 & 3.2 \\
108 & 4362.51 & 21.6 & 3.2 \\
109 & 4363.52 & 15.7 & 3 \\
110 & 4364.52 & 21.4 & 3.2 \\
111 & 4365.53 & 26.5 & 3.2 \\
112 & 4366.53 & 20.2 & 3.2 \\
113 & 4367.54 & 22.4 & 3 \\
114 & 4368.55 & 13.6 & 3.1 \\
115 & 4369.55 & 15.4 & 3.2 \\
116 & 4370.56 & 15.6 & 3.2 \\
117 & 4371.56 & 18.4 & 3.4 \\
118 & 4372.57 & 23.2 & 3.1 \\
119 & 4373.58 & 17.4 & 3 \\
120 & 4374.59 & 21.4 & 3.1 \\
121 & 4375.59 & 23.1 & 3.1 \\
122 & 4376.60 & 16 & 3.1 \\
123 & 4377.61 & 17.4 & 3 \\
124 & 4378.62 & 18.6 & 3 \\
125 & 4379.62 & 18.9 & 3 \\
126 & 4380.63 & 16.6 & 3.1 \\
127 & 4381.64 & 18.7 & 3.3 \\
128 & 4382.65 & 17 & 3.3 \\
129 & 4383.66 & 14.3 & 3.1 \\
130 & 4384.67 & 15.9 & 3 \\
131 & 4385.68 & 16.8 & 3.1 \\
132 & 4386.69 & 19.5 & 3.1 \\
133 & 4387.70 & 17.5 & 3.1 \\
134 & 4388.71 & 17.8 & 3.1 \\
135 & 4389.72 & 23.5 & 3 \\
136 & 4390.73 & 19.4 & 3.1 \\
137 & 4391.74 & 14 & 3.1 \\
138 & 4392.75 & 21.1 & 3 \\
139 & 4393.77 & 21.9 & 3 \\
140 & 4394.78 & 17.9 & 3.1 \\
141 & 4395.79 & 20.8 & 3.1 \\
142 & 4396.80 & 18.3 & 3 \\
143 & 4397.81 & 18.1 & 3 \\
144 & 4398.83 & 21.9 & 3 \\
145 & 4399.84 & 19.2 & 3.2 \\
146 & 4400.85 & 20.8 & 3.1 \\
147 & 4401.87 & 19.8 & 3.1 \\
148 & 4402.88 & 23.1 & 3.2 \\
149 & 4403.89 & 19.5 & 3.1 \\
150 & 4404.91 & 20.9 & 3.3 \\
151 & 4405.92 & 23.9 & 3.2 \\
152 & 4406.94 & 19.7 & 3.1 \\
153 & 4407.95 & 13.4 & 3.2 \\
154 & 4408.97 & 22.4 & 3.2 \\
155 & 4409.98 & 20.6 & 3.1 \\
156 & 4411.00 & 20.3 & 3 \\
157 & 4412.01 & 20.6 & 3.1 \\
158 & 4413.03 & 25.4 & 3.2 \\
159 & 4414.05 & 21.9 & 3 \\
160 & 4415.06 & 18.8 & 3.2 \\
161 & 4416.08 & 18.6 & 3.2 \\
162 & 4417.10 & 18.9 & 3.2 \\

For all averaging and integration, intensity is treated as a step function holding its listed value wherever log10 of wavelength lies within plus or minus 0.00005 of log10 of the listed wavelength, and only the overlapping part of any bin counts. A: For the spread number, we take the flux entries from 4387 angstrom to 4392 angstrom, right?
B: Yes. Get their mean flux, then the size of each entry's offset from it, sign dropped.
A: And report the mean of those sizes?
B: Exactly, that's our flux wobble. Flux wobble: 2.4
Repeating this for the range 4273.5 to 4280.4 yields 1.8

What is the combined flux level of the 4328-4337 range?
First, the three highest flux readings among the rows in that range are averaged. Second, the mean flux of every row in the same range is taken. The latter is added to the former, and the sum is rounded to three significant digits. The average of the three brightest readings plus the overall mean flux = 41.4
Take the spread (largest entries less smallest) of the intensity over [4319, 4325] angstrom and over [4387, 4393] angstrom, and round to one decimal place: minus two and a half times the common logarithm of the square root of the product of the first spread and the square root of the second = -1.6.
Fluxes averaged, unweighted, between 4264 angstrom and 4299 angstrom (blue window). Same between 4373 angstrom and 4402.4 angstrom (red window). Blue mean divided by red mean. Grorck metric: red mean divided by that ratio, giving 21.4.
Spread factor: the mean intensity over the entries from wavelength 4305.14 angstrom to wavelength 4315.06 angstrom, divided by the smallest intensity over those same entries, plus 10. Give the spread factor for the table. 11.6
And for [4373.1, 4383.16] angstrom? 11.2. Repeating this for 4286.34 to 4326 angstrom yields 12.0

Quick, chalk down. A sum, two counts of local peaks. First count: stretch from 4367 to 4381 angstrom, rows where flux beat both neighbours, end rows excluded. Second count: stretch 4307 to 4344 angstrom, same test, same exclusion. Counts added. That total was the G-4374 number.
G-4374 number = 14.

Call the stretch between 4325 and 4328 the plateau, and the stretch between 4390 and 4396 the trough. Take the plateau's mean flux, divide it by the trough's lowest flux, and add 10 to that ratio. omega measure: 11.4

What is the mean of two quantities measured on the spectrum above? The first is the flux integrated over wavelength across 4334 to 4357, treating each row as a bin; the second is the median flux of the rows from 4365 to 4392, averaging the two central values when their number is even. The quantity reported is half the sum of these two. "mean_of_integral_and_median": 225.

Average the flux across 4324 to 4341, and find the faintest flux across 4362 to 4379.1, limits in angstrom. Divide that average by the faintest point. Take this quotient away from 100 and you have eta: 98.6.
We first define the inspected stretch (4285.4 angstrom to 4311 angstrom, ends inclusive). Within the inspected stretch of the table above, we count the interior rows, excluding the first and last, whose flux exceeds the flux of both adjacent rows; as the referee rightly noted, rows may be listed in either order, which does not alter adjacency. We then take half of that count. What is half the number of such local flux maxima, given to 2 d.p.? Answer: 3.50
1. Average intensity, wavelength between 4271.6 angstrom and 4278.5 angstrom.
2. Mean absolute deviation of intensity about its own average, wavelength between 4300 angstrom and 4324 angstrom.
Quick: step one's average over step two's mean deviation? 5.2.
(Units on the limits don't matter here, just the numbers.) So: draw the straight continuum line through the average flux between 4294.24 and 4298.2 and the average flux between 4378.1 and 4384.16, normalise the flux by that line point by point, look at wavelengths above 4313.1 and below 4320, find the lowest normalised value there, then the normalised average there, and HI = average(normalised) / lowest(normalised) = 1.14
